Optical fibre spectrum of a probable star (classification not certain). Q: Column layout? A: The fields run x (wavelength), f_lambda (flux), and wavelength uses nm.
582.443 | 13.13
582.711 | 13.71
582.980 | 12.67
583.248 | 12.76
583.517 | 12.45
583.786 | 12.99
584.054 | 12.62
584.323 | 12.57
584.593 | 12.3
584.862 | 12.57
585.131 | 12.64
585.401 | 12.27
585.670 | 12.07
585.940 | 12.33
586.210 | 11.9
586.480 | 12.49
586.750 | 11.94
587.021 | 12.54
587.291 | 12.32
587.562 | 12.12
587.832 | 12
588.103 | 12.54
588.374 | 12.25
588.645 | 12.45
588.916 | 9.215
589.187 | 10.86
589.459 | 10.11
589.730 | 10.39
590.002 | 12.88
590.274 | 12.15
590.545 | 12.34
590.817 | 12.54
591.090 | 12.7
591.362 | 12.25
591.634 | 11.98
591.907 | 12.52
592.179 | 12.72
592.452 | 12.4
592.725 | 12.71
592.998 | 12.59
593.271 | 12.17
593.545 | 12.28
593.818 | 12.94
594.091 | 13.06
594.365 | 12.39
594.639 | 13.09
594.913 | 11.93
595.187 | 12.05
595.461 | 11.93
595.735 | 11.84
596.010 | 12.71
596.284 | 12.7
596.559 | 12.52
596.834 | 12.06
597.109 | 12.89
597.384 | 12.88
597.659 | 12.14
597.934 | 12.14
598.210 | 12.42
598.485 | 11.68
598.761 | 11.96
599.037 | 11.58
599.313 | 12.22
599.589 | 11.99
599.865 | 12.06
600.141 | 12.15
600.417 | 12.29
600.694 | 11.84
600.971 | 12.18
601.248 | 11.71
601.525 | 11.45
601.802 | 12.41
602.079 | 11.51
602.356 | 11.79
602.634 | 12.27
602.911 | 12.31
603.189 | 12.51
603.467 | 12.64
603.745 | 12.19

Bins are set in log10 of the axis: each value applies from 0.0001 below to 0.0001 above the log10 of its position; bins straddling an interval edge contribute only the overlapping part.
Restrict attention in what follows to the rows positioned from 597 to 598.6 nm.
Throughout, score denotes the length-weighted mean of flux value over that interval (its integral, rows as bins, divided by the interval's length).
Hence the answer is 12.4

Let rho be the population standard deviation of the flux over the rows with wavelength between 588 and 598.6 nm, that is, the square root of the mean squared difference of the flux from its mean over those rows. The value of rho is 0.79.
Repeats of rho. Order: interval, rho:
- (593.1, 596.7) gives 0.42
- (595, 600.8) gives 0.36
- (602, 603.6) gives 0.40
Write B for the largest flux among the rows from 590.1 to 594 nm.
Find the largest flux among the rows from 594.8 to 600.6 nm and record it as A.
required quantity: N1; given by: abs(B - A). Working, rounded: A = 12.89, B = 12.94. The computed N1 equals 0.05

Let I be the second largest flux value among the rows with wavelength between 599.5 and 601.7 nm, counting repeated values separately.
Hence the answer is 12.18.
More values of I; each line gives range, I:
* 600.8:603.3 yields 12.41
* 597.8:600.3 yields 12.22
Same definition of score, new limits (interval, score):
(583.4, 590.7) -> 12.0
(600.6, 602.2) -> 11.9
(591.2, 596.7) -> 12.4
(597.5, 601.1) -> 12.1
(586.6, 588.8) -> 12.2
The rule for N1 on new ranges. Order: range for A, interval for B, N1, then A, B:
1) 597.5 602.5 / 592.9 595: 0.67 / 12.42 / 13.09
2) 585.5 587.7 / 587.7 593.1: 0.34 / 12.54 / 12.88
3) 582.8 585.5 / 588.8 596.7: 0.10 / 12.99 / 13.09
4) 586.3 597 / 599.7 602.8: 0.68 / 13.09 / 12.41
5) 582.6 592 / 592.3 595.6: 0.62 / 13.71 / 13.09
